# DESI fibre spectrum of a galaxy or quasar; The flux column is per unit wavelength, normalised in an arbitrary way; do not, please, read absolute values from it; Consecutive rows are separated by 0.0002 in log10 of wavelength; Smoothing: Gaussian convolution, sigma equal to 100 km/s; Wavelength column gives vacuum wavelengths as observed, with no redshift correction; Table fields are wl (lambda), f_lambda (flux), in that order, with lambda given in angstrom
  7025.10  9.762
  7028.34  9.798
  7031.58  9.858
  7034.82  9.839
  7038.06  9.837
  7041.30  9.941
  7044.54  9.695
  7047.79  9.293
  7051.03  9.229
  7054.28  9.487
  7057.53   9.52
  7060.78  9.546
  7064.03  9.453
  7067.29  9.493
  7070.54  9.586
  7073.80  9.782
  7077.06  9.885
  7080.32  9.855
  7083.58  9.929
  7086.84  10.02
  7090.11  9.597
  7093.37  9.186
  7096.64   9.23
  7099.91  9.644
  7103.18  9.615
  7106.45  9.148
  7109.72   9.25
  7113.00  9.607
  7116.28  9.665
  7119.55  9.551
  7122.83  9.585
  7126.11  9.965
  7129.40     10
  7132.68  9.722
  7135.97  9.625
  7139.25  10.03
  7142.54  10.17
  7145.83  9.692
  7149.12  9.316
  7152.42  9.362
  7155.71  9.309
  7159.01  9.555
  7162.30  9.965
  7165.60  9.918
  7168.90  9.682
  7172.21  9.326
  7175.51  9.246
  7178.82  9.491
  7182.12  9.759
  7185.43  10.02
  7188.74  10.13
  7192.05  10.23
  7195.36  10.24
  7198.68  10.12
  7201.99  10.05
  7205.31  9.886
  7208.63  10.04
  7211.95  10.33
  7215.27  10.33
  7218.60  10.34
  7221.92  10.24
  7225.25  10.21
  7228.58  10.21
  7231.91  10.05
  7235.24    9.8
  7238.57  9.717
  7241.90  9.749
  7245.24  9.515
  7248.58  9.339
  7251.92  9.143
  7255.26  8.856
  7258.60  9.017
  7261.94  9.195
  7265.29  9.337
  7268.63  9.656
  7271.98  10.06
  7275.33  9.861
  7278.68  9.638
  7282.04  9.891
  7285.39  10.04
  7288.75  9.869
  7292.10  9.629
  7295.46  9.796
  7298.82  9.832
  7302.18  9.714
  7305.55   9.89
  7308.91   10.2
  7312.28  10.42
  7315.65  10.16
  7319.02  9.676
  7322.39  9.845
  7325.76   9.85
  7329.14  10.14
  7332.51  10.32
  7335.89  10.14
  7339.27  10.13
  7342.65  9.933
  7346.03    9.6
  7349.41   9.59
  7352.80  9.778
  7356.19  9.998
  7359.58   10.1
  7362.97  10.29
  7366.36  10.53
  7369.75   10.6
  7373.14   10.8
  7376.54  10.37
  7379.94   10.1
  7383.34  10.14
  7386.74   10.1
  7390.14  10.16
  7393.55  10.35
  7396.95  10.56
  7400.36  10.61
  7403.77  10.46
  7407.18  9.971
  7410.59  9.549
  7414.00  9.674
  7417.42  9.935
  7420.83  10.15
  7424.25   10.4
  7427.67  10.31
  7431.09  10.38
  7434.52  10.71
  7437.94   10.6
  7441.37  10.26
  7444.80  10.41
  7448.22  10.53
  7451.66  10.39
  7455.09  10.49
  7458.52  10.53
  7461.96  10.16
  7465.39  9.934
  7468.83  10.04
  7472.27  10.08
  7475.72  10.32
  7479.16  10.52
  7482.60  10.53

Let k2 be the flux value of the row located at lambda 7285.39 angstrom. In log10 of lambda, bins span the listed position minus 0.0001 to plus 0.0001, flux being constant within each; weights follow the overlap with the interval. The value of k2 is 10.04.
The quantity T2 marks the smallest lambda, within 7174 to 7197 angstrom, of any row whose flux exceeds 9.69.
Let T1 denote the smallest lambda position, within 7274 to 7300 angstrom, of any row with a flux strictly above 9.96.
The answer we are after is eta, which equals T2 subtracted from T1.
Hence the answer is 103.3 angstrom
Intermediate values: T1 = 7285.39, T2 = 7182.12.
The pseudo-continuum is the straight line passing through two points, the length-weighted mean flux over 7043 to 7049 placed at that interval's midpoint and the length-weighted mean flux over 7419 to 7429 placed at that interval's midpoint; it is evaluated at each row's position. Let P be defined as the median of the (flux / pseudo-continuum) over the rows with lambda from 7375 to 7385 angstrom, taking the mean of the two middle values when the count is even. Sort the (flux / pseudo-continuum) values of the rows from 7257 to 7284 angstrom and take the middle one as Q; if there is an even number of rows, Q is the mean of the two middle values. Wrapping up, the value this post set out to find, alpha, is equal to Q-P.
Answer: -0.03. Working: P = 0.994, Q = 0.97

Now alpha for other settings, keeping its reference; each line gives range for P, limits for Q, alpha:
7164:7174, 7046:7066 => 0.00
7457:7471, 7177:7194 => 0.05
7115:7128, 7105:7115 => -0.04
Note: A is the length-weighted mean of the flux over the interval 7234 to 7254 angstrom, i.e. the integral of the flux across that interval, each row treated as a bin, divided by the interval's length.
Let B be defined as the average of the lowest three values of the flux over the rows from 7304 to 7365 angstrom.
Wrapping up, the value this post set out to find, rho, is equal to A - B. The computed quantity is -0.1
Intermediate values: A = 9.52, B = 9.6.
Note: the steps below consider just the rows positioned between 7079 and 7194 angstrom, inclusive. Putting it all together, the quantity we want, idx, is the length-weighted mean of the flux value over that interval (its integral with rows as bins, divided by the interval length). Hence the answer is 9.7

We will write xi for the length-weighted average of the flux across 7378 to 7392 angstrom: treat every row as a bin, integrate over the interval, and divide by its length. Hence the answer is 10.1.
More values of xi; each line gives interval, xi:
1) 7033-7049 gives 9.7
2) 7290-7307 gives 9.8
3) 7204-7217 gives 10.2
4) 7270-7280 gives 9.9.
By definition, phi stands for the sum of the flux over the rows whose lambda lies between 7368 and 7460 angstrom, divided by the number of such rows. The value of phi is 10.3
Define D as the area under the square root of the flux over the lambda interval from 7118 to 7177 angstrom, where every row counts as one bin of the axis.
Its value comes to 183.4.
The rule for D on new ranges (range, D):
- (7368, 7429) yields 195.1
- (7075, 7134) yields 183.1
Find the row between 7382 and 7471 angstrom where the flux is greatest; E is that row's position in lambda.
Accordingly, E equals 7434.52 angstrom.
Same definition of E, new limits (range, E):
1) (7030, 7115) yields 7086.84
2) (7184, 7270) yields 7218.60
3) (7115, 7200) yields 7195.36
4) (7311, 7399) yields 7373.14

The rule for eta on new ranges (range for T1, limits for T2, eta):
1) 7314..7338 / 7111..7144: 189.5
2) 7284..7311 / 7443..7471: -159.4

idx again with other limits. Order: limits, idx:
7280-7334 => 10.0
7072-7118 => 9.6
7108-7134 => 9.7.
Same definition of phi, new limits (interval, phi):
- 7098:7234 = 9.8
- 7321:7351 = 9.9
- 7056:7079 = 9.6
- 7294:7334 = 10.0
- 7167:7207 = 9.8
